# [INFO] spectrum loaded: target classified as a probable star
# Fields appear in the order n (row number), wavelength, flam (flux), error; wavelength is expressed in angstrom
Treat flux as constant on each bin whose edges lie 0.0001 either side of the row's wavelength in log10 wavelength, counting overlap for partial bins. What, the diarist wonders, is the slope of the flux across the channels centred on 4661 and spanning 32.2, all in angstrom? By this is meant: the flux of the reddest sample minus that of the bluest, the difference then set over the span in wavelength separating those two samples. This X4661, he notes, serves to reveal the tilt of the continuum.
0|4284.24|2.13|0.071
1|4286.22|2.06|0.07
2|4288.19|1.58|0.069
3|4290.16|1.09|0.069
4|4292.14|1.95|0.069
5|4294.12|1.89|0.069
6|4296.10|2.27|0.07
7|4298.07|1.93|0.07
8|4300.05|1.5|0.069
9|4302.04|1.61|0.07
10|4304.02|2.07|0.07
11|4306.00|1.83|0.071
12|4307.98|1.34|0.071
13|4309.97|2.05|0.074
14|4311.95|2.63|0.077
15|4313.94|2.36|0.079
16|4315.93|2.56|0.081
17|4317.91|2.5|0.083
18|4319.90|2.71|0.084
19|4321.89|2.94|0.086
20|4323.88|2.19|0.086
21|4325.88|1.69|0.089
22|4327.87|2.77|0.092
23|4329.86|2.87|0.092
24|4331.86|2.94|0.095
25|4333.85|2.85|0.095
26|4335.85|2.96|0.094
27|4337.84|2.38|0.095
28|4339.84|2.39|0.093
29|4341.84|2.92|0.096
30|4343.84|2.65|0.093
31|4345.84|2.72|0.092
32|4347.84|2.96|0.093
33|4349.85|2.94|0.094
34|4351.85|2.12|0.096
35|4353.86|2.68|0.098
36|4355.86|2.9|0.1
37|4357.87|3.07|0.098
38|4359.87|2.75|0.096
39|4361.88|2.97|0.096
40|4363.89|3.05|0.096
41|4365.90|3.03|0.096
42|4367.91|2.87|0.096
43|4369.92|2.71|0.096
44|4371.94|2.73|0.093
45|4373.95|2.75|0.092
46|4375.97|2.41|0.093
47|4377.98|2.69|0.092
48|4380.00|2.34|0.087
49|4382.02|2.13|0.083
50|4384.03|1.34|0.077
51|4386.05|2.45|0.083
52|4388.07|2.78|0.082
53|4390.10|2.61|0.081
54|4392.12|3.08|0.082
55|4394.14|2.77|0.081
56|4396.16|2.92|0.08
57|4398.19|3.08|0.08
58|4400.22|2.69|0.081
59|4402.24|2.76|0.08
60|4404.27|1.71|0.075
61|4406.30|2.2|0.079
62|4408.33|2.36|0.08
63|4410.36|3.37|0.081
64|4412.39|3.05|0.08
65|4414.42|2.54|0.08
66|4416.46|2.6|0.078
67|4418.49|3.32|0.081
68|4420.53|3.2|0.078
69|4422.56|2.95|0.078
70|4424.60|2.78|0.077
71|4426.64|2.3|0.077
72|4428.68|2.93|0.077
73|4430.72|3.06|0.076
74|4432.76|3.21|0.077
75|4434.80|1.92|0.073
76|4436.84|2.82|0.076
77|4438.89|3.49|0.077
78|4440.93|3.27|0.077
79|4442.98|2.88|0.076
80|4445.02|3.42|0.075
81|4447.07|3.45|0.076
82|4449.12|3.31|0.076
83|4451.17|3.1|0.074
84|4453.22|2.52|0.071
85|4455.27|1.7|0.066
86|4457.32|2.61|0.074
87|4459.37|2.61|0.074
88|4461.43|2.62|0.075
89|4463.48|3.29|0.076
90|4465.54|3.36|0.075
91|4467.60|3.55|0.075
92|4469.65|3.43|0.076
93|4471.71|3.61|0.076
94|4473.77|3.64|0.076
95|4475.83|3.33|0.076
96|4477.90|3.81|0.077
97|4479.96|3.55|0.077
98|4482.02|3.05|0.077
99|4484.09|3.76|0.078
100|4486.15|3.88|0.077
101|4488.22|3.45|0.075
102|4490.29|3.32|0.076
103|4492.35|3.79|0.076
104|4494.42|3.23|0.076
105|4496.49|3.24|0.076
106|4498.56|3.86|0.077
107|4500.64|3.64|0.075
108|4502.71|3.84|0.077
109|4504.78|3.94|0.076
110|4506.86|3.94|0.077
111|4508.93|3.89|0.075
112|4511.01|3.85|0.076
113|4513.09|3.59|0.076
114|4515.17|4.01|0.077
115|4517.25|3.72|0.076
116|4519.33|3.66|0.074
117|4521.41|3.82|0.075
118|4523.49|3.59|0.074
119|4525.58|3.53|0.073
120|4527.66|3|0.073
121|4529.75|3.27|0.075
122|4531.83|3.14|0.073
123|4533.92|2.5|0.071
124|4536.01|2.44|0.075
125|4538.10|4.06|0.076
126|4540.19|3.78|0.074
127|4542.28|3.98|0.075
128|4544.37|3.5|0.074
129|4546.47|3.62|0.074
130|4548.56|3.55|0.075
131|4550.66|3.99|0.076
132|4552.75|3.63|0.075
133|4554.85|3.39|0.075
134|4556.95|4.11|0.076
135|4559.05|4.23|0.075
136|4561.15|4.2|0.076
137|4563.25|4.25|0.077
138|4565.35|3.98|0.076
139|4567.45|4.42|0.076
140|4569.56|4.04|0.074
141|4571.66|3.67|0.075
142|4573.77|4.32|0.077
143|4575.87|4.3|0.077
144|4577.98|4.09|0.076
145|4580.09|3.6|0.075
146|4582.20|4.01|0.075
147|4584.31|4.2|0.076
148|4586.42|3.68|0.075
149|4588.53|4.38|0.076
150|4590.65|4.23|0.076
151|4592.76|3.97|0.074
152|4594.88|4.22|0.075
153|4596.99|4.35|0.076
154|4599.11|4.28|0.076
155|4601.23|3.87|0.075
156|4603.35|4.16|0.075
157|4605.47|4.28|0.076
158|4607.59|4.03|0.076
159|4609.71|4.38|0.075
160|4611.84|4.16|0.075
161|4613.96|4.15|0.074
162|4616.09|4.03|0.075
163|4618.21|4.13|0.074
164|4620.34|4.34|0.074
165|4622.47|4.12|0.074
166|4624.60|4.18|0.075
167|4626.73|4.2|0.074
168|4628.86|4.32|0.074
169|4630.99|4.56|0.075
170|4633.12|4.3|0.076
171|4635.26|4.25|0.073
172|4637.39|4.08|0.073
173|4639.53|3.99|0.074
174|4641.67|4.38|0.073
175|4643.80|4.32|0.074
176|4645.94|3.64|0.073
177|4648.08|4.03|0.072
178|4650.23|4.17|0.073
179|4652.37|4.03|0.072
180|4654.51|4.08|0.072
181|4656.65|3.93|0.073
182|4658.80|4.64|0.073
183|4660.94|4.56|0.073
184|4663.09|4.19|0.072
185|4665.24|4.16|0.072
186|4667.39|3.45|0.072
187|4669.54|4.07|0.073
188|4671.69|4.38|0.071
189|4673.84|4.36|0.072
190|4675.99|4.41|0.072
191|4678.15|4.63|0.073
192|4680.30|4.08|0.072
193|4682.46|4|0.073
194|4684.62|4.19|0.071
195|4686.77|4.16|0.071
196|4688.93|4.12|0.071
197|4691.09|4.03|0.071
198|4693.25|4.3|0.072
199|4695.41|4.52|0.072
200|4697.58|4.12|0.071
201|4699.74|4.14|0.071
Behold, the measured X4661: 0.026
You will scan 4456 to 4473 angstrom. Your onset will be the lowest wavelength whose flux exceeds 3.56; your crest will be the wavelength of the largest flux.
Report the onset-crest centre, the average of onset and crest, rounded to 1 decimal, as 4471.7 angstrom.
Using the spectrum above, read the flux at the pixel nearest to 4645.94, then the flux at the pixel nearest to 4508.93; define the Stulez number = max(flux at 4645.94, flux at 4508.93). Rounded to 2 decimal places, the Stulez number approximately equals 3.89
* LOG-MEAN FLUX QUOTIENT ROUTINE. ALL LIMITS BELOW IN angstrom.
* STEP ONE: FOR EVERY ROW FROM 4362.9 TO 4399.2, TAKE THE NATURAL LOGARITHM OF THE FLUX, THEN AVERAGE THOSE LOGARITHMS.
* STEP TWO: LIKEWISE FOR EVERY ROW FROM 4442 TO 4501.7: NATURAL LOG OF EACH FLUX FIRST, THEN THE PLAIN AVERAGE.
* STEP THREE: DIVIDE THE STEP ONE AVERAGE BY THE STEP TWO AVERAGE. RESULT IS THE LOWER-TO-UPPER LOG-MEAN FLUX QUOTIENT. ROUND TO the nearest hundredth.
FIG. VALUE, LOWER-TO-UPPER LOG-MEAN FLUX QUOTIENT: 0.82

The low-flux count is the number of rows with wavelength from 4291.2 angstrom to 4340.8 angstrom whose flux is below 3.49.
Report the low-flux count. 25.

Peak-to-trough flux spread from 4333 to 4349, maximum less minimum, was 0.58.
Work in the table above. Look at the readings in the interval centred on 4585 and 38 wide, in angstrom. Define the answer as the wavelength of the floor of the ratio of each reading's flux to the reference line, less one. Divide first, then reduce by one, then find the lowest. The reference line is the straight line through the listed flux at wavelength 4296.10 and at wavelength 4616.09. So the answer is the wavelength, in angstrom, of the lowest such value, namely 4580.09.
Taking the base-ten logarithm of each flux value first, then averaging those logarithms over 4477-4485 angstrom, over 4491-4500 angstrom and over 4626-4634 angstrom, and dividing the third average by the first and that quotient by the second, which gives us 2.1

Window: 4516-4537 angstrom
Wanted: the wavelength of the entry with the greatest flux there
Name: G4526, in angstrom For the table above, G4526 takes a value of 4521.41 angstrom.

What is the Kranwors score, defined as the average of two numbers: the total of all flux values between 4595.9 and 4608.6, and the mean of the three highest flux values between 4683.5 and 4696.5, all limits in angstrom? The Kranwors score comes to 15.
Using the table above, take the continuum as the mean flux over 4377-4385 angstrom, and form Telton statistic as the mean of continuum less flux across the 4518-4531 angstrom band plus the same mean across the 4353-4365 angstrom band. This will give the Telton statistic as -2.13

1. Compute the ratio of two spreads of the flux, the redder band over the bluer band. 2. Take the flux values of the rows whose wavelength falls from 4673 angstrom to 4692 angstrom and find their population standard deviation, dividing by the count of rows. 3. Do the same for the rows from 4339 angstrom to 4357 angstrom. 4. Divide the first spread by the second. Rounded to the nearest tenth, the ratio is 0.7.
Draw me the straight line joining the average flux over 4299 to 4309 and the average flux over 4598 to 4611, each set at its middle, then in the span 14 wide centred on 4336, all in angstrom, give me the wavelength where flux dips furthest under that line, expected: 4339.84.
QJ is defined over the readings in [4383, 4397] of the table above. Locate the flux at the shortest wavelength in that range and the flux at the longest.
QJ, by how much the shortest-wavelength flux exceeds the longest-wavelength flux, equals -1.6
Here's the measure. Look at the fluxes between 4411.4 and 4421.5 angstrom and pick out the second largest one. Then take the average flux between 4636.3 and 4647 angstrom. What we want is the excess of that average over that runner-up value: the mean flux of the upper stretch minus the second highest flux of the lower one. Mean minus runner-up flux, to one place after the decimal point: 0.9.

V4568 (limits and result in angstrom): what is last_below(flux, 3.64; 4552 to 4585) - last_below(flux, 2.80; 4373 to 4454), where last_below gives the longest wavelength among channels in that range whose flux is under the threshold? 126.9 angstrom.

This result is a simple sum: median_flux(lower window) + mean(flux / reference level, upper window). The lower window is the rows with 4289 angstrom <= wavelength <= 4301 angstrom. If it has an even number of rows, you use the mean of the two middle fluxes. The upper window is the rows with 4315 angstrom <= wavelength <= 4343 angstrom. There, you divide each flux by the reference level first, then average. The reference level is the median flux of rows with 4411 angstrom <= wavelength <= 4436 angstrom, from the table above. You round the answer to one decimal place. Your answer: 2.8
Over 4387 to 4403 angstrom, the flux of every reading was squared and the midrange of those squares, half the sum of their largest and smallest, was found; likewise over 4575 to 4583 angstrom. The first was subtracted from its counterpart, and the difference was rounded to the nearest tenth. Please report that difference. 7.6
